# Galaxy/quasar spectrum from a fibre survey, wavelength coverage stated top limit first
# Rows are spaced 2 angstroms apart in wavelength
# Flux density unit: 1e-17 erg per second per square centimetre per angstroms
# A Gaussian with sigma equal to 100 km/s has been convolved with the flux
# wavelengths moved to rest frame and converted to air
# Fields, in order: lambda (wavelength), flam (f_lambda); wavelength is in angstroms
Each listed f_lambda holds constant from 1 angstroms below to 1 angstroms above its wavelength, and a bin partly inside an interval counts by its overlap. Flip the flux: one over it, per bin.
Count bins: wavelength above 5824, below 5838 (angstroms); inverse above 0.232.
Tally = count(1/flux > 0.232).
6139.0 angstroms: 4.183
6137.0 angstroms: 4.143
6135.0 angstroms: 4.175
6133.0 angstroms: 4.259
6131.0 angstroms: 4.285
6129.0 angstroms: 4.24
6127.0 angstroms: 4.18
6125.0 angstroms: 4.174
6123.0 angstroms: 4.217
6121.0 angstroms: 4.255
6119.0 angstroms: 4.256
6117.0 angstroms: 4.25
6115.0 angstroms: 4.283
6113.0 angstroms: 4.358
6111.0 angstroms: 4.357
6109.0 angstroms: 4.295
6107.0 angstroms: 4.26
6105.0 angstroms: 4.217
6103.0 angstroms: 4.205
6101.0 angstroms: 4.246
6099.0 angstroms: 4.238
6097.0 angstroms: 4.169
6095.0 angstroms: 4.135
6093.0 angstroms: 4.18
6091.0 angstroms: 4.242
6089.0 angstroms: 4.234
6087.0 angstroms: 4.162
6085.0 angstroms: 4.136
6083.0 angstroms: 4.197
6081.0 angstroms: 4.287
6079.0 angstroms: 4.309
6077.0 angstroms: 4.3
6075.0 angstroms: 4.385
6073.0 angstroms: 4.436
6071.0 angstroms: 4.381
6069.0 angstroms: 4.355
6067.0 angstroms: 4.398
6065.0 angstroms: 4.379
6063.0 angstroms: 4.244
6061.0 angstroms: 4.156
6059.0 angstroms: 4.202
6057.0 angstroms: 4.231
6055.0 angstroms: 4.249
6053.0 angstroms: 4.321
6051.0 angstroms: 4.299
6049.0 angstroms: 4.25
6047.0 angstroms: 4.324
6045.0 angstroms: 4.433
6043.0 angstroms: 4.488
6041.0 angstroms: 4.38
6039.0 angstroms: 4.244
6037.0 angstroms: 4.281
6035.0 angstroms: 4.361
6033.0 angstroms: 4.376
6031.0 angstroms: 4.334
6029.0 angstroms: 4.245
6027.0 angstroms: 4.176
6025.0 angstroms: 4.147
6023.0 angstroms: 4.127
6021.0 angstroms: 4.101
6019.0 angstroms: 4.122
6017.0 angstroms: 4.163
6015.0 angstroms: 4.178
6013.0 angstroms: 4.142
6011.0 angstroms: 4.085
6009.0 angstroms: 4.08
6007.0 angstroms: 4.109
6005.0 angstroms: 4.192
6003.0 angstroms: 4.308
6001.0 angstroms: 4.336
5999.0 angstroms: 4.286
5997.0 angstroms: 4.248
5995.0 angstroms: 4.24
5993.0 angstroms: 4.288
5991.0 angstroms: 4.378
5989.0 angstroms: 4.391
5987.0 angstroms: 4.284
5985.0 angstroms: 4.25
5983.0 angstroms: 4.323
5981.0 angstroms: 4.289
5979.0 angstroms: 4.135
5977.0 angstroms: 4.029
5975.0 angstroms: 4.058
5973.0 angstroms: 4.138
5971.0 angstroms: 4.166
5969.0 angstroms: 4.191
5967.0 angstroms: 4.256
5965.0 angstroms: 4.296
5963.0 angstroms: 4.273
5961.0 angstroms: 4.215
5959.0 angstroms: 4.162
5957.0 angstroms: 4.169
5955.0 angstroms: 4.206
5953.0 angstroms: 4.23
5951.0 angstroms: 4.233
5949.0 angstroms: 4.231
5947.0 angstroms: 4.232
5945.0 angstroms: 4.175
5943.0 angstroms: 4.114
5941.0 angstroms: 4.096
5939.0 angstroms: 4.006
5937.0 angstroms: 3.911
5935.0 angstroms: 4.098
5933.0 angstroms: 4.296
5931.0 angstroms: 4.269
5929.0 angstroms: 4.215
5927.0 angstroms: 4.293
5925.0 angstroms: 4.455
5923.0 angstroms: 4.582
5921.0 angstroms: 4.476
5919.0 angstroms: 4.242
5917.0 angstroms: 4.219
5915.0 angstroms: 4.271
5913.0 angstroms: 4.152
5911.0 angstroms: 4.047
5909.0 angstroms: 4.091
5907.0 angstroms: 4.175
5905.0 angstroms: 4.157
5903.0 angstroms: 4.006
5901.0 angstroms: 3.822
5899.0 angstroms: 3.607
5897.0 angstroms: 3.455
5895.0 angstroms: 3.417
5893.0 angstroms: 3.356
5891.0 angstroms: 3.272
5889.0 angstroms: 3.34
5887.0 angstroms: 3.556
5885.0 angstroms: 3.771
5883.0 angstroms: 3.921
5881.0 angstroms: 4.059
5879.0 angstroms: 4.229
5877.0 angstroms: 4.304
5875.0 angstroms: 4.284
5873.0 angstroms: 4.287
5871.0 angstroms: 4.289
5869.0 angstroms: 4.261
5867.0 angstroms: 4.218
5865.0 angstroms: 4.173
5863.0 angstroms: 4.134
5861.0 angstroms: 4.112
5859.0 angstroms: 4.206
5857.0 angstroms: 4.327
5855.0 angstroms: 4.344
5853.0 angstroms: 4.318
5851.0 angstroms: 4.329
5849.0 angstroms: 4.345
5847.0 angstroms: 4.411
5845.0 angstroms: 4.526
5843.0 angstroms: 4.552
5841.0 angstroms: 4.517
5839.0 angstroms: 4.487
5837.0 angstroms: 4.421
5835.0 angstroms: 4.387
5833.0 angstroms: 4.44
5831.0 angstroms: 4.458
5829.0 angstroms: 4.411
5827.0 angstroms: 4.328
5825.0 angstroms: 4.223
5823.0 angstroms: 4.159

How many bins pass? 1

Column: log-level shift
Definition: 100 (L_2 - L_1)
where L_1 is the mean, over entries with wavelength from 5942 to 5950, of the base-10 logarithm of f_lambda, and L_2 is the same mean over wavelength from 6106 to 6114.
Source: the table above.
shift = 1.3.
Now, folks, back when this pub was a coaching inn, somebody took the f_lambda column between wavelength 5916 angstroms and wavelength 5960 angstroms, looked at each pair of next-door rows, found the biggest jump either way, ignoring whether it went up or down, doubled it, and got 0.47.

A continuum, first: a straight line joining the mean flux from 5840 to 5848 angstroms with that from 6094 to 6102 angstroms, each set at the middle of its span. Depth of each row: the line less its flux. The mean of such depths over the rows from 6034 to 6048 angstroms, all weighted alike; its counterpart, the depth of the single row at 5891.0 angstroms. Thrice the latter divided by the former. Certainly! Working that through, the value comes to -37.7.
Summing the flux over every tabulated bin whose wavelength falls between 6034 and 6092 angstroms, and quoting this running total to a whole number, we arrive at 125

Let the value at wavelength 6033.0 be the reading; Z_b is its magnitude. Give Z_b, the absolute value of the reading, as 4.38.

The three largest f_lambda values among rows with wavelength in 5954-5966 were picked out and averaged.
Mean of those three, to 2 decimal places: 4.26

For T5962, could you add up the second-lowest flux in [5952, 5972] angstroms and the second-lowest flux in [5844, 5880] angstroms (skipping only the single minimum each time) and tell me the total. 8.3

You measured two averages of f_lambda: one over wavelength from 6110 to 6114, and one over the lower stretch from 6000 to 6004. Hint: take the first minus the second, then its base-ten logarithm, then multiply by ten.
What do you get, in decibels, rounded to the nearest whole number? -14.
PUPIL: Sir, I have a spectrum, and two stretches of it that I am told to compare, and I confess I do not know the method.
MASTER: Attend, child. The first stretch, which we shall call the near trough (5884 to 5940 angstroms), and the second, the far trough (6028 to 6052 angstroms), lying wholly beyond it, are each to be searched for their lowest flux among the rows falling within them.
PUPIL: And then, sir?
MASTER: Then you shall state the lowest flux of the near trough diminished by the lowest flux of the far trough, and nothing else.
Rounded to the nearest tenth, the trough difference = -1.0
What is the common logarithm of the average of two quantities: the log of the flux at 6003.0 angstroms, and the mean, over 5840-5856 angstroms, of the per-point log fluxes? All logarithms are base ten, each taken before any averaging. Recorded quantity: -0.194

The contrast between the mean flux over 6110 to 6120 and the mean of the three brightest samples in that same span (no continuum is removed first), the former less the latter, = -0.032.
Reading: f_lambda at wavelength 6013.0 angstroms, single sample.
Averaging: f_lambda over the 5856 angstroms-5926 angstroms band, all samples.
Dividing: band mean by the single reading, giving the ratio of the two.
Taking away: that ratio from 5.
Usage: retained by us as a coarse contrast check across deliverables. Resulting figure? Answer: 4.03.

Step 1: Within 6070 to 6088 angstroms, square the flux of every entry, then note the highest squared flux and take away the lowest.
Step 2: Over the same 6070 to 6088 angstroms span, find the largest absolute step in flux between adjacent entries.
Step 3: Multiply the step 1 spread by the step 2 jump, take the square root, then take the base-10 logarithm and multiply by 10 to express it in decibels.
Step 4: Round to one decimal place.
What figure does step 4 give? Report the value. -3.2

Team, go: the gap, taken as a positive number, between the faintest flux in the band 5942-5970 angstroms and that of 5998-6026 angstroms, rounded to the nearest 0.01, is 0.03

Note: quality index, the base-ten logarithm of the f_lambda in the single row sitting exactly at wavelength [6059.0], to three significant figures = 0.623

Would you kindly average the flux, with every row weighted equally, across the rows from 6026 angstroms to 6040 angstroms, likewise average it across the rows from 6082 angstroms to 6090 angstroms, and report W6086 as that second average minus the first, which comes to -0.11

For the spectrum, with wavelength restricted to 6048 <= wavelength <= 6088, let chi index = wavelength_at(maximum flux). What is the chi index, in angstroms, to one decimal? 6073.0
